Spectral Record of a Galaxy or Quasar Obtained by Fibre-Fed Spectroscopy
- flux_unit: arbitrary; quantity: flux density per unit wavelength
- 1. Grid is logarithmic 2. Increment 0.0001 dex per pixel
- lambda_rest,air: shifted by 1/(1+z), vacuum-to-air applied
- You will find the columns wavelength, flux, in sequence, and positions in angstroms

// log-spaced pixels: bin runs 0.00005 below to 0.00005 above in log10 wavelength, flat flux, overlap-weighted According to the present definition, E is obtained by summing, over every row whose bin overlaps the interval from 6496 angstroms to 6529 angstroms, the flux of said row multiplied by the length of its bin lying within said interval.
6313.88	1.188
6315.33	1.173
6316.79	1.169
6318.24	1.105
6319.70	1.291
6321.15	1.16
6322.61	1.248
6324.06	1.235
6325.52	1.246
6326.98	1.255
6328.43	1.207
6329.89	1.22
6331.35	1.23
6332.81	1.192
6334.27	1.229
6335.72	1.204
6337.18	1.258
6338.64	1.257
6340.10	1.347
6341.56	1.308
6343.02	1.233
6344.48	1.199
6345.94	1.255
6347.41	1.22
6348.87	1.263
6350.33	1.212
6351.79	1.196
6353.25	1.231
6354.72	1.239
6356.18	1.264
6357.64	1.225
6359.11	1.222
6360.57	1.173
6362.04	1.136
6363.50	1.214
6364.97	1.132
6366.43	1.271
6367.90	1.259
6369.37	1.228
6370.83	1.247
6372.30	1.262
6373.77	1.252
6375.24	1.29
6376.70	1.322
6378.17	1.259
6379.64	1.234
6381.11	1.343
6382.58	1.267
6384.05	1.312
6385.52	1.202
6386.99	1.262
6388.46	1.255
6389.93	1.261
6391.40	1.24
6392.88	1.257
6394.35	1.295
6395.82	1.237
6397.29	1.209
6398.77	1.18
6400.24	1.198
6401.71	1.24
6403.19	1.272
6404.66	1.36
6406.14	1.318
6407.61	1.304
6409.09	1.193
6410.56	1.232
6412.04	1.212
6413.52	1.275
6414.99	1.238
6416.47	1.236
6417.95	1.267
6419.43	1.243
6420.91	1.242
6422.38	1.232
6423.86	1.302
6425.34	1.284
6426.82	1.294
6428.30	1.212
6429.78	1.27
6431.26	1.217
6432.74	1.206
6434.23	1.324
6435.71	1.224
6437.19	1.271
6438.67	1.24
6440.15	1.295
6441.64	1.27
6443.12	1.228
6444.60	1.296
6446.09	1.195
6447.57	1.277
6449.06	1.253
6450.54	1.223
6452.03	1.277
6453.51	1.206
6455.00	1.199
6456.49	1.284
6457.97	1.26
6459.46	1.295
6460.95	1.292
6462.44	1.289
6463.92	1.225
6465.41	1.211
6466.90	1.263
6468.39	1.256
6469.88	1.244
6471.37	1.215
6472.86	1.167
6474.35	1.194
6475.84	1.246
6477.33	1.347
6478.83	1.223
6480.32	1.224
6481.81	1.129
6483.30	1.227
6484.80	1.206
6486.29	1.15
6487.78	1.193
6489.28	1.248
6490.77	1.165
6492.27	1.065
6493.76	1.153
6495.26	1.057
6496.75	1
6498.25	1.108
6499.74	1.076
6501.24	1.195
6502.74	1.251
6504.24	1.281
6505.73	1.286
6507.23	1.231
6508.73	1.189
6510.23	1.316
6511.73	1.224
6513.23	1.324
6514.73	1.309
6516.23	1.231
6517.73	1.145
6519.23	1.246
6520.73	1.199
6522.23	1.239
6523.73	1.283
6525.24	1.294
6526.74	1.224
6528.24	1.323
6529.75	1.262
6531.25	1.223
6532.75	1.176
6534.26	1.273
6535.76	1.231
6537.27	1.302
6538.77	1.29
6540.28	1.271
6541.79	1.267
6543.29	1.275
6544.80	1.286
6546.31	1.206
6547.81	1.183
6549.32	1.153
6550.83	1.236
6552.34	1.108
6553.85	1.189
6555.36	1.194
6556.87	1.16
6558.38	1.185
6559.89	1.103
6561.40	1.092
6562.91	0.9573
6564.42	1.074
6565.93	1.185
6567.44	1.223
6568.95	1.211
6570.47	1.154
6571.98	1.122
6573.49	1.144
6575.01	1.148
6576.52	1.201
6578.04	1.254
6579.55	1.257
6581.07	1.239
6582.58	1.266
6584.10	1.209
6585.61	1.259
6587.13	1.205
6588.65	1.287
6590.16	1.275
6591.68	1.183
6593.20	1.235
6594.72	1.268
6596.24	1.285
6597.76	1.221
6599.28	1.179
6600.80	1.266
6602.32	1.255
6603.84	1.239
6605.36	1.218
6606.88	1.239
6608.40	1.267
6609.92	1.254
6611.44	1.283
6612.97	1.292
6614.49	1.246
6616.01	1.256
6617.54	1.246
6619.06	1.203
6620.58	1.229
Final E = 40.5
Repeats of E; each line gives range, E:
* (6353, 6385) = 39.8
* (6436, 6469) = 41.4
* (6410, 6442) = 40.1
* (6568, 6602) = 41.5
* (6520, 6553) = 41.0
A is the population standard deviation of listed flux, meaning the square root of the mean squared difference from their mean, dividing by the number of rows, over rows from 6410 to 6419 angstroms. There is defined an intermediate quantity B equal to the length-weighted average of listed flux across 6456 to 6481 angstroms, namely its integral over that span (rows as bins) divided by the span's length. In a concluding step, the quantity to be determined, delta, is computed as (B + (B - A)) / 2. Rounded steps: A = 0.021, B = 1.25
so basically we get 1.24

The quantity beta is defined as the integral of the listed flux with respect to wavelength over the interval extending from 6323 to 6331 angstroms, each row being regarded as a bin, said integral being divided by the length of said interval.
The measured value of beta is 1.233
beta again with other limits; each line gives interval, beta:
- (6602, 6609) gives 1.243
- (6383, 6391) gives 1.259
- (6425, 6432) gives 1.254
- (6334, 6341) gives 1.263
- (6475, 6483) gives 1.233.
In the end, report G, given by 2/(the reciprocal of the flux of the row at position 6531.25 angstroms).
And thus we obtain 2.45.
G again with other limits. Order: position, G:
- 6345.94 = 2.51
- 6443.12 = 2.46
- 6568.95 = 2.42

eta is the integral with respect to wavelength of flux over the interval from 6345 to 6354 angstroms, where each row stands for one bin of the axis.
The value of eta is 11.1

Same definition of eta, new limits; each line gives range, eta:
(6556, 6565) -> 9.9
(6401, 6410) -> 11.5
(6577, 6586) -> 11.2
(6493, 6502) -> 9.9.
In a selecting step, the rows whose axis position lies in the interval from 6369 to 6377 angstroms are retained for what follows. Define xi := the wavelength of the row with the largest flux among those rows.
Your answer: 6376.70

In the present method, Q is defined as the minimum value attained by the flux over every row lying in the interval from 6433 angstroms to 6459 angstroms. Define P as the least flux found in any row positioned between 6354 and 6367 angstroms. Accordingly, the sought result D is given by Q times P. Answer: 1.35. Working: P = 1.132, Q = 1.195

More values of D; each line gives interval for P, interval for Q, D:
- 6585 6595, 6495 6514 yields 1.18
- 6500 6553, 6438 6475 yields 1.29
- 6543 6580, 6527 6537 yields 1.13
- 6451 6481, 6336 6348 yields 1.40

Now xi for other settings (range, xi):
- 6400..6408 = 6404.66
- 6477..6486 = 6477.33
